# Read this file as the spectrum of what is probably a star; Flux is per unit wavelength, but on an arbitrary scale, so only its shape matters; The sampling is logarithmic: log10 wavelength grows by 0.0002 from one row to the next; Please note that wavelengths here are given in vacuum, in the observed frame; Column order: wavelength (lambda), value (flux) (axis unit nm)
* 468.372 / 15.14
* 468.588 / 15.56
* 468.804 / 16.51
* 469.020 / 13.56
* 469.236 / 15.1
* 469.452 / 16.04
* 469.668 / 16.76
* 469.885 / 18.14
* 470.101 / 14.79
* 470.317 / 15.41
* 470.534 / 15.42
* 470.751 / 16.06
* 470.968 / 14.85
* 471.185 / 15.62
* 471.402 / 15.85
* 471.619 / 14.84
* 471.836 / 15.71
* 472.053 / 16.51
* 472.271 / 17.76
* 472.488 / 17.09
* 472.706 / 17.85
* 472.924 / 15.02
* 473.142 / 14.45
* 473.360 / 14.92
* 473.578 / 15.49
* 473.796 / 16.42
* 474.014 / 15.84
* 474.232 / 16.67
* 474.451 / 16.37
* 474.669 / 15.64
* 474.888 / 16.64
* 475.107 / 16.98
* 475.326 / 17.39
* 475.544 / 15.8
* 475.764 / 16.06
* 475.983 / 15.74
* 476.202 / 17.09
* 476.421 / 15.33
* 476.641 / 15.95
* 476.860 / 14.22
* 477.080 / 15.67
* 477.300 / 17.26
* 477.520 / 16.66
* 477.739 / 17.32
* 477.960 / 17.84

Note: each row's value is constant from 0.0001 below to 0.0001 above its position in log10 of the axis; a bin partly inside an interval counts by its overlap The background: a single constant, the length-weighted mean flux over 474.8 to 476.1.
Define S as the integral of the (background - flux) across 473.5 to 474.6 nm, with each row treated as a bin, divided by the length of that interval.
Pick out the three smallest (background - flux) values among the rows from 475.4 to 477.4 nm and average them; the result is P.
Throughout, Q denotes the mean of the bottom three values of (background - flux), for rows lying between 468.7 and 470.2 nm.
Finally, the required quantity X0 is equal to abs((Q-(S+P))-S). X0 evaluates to 0.9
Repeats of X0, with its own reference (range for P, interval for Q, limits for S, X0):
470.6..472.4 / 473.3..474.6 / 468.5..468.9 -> 0.5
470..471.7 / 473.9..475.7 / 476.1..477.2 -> 2.7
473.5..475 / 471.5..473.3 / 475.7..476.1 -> 2.1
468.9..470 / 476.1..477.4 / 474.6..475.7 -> 0.4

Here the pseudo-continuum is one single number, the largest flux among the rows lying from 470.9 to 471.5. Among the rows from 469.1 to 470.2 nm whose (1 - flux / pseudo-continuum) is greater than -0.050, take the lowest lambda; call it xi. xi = 469.236 nm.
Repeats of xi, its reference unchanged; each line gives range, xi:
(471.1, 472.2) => 471.185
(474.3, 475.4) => 474.451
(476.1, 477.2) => 476.421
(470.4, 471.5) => 470.534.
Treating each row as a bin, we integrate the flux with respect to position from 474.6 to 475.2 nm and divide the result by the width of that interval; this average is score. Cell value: 16.44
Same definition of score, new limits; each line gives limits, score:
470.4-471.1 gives 15.43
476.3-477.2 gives 15.33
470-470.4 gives 15.11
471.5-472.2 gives 15.80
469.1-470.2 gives 16.11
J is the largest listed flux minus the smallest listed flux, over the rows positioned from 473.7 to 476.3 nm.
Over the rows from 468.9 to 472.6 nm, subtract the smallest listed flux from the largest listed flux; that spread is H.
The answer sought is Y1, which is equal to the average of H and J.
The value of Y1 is 3.2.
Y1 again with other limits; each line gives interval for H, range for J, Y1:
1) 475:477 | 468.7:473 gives 3.9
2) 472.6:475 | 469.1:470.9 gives 3.4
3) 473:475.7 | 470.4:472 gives 2.1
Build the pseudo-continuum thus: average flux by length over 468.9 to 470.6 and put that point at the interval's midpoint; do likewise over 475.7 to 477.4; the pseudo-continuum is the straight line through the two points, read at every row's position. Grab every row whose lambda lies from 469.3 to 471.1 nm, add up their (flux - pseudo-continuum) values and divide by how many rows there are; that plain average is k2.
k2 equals 0.25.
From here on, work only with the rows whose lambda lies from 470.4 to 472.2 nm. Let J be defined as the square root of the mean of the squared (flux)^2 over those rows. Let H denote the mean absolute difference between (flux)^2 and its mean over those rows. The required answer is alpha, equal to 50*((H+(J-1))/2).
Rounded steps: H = 13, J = 244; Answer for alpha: 6418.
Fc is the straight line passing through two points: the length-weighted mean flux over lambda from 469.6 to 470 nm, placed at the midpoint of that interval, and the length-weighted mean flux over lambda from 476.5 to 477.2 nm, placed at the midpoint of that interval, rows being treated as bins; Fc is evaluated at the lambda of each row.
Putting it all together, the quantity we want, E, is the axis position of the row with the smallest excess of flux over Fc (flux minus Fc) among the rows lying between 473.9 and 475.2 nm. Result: 474.014 nm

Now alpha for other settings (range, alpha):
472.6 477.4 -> 7081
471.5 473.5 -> 7429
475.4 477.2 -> 6590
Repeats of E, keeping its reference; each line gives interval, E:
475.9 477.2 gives 476.860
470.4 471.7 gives 470.968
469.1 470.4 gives 470.101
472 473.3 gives 473.142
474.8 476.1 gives 475.544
